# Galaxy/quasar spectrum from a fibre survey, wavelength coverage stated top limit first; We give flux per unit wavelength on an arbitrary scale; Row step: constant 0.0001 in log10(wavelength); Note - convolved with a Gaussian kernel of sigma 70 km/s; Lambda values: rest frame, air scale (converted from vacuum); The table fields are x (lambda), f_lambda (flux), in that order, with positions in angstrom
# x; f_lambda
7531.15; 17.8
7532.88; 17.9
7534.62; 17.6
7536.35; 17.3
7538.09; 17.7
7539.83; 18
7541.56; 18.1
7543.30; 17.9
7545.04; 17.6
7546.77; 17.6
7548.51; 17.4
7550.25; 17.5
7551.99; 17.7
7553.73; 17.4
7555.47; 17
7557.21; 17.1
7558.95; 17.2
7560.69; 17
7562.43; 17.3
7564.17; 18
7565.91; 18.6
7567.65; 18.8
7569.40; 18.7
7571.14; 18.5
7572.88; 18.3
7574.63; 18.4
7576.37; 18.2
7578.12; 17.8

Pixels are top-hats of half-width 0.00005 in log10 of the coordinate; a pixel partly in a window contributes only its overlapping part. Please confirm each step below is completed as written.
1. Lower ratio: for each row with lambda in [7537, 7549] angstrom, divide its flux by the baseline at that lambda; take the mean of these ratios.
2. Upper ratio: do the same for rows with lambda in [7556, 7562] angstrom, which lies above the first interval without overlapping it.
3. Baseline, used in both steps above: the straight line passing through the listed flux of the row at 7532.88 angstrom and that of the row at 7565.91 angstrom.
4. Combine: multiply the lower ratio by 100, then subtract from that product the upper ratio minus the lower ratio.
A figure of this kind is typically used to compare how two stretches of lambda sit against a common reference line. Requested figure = 98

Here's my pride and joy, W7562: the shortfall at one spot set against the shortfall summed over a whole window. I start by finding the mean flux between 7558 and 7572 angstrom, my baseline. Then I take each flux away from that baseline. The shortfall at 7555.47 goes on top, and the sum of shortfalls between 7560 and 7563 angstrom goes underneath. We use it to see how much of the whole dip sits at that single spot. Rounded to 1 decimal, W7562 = 0.6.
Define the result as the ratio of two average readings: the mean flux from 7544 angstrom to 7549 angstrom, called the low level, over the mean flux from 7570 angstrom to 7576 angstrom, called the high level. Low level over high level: 0.95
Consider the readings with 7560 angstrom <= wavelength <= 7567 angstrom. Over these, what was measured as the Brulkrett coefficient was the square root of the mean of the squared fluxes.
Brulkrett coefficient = 17.7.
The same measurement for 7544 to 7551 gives 17.5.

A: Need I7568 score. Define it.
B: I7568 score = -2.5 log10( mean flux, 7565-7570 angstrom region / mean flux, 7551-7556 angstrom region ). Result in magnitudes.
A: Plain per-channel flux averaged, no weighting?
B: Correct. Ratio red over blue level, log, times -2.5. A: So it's -0.08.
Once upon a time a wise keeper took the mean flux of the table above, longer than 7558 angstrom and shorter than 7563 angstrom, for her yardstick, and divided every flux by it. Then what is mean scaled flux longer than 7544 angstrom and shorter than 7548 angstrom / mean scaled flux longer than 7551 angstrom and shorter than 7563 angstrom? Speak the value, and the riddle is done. 1.02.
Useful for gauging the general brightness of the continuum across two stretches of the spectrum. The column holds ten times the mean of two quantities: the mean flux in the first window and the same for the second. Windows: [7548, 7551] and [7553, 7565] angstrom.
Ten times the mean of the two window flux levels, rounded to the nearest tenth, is 173.7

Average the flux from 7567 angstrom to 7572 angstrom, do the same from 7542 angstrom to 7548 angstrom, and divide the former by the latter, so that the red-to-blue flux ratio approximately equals 1.05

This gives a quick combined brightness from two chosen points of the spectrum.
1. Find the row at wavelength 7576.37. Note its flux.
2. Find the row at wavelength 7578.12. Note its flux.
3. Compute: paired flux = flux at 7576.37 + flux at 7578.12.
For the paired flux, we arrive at 36.0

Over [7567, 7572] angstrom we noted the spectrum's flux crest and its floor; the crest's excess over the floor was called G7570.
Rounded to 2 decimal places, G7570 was 0.30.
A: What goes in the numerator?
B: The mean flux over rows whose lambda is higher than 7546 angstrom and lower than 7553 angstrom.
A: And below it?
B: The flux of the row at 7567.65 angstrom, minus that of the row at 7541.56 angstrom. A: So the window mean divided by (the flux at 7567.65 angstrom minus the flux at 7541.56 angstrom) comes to 25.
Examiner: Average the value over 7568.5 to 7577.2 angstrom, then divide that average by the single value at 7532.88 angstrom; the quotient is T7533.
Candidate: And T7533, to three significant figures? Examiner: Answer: 1.03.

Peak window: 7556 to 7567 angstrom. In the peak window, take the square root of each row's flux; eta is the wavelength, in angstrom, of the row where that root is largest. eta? 7565.91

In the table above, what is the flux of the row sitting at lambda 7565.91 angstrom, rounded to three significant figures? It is 18.6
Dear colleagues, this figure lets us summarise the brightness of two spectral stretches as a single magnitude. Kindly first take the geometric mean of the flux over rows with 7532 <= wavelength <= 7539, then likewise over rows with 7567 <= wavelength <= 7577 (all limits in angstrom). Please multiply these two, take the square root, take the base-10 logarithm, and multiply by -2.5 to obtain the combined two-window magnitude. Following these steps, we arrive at -3.14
